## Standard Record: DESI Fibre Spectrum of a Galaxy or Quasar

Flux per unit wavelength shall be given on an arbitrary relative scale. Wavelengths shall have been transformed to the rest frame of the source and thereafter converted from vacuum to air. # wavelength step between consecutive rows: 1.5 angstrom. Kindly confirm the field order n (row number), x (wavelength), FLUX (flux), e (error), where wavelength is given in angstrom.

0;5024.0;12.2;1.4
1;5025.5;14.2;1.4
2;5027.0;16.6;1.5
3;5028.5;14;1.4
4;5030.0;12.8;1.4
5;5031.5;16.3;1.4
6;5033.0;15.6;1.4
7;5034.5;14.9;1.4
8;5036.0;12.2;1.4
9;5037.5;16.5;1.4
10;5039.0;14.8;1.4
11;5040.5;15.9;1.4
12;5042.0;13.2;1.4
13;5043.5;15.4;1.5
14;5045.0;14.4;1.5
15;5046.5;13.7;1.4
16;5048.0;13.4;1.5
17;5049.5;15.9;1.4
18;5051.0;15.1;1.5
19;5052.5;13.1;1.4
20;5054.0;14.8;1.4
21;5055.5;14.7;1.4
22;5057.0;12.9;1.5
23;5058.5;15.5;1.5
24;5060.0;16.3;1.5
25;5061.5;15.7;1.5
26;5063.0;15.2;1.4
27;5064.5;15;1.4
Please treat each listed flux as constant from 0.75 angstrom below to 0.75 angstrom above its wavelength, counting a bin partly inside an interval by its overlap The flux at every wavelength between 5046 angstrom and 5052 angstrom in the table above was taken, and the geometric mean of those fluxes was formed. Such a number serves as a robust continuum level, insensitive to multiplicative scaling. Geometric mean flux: 14.5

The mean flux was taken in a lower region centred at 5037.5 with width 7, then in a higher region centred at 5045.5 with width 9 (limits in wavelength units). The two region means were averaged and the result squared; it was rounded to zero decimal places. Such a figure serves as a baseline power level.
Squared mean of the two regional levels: 213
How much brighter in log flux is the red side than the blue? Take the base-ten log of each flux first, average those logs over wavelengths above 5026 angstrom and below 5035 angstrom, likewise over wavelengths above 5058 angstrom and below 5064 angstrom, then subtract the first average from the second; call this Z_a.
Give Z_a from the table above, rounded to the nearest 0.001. 0.020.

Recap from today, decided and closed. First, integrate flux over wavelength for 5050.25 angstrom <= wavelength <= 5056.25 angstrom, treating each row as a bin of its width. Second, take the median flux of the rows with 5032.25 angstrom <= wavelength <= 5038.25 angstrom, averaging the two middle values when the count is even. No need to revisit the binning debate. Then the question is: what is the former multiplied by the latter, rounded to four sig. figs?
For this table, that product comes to 1320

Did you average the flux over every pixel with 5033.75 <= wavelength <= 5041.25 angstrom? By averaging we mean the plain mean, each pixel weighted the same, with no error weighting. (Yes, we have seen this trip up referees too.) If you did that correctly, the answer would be 14.9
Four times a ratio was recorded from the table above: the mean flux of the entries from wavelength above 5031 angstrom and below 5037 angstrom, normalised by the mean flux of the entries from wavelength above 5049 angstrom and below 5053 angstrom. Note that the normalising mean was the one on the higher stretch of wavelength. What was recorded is 4.01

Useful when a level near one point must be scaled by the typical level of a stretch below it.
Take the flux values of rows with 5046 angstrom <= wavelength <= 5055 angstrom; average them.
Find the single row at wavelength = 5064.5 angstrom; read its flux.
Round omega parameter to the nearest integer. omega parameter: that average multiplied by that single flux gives 215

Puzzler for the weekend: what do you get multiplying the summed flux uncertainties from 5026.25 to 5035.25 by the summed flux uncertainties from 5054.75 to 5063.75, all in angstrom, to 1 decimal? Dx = 74.8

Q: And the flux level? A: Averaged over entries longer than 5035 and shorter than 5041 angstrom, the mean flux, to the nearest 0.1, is 14.8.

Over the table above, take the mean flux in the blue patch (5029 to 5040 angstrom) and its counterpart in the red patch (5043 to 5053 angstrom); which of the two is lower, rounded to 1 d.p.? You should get 14.4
